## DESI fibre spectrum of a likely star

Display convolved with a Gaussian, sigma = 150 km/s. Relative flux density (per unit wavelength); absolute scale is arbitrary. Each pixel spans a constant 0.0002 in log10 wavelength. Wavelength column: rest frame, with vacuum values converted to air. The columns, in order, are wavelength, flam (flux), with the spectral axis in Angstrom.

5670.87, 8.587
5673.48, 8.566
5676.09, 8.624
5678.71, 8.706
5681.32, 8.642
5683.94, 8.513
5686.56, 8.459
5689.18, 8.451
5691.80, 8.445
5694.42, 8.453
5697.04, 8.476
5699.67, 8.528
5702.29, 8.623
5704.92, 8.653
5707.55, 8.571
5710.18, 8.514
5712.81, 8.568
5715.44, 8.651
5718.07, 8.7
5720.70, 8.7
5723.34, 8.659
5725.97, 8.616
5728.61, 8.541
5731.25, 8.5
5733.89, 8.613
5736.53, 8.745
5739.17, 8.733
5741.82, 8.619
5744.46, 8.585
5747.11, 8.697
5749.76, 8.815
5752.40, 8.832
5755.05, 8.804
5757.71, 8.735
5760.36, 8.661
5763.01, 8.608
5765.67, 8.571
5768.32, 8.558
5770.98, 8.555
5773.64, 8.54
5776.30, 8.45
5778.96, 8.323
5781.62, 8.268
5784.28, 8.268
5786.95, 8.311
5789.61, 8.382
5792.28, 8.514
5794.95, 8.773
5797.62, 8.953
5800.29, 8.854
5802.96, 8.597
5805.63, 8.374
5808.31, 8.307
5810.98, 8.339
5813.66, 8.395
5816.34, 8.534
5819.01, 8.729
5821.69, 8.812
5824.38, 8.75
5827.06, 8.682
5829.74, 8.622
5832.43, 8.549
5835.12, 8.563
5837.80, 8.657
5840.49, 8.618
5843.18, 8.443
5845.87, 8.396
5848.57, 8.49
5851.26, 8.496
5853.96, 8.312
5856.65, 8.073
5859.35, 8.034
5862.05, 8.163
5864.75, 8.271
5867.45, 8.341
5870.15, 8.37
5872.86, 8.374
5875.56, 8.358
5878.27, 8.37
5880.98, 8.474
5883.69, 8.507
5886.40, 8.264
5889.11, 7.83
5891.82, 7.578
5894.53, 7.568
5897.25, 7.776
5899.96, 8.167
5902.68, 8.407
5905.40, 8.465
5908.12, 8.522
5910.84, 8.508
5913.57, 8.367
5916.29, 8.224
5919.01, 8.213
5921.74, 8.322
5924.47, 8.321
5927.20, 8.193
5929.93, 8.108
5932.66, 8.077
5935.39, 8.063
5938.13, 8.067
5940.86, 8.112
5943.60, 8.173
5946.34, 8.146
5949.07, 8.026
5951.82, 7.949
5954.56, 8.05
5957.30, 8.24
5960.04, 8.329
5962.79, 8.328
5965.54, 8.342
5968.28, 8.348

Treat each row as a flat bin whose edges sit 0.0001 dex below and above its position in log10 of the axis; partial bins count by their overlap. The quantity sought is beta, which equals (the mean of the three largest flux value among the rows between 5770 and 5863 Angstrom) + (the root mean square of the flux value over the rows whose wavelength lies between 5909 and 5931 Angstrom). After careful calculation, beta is 17.2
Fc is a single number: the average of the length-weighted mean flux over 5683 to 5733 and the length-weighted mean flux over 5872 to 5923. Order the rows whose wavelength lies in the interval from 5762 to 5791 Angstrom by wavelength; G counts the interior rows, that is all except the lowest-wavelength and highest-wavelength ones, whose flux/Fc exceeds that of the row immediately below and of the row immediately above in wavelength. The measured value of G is 0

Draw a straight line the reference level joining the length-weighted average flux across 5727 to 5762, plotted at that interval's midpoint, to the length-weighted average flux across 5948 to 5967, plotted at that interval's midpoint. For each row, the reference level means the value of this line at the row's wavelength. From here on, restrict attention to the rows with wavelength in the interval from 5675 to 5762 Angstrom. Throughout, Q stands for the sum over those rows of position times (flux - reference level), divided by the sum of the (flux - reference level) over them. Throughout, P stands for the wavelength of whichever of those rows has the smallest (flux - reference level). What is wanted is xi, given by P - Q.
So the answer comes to -3.8 Angstrom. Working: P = 5689.18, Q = 5693.0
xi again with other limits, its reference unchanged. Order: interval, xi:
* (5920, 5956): 8.4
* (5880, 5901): 0.0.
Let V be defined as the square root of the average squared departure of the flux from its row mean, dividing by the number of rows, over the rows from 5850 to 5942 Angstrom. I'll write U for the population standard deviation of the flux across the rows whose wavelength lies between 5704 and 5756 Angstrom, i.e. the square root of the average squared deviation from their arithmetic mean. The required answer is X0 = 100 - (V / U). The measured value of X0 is 97.5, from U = 0.09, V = 0.24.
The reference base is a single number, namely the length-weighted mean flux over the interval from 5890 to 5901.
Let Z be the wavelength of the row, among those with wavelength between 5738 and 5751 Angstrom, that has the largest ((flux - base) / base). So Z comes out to 5749.76 Angstrom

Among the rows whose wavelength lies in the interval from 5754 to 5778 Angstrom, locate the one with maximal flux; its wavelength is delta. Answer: 5755.05 Angstrom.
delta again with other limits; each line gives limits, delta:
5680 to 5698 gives 5681.32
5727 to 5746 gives 5736.53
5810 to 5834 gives 5821.69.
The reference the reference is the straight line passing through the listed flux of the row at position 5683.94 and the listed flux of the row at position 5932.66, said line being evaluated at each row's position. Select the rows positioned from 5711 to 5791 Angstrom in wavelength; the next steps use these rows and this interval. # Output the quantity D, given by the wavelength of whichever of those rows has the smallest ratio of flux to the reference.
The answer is 5781.62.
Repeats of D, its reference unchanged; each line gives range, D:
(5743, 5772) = 5744.46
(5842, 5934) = 5894.53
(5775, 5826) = 5781.62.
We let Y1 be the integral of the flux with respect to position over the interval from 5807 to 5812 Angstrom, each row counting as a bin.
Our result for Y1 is 41.7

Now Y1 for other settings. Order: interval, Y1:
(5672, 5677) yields 43.0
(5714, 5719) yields 43.4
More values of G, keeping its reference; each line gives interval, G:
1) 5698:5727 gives 1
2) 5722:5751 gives 1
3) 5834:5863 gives 2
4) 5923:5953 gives 1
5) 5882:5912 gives 1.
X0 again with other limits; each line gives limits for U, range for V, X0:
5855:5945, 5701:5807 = 99.3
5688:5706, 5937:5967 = 98.4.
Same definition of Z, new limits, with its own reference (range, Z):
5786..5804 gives 5797.62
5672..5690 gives 5678.71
